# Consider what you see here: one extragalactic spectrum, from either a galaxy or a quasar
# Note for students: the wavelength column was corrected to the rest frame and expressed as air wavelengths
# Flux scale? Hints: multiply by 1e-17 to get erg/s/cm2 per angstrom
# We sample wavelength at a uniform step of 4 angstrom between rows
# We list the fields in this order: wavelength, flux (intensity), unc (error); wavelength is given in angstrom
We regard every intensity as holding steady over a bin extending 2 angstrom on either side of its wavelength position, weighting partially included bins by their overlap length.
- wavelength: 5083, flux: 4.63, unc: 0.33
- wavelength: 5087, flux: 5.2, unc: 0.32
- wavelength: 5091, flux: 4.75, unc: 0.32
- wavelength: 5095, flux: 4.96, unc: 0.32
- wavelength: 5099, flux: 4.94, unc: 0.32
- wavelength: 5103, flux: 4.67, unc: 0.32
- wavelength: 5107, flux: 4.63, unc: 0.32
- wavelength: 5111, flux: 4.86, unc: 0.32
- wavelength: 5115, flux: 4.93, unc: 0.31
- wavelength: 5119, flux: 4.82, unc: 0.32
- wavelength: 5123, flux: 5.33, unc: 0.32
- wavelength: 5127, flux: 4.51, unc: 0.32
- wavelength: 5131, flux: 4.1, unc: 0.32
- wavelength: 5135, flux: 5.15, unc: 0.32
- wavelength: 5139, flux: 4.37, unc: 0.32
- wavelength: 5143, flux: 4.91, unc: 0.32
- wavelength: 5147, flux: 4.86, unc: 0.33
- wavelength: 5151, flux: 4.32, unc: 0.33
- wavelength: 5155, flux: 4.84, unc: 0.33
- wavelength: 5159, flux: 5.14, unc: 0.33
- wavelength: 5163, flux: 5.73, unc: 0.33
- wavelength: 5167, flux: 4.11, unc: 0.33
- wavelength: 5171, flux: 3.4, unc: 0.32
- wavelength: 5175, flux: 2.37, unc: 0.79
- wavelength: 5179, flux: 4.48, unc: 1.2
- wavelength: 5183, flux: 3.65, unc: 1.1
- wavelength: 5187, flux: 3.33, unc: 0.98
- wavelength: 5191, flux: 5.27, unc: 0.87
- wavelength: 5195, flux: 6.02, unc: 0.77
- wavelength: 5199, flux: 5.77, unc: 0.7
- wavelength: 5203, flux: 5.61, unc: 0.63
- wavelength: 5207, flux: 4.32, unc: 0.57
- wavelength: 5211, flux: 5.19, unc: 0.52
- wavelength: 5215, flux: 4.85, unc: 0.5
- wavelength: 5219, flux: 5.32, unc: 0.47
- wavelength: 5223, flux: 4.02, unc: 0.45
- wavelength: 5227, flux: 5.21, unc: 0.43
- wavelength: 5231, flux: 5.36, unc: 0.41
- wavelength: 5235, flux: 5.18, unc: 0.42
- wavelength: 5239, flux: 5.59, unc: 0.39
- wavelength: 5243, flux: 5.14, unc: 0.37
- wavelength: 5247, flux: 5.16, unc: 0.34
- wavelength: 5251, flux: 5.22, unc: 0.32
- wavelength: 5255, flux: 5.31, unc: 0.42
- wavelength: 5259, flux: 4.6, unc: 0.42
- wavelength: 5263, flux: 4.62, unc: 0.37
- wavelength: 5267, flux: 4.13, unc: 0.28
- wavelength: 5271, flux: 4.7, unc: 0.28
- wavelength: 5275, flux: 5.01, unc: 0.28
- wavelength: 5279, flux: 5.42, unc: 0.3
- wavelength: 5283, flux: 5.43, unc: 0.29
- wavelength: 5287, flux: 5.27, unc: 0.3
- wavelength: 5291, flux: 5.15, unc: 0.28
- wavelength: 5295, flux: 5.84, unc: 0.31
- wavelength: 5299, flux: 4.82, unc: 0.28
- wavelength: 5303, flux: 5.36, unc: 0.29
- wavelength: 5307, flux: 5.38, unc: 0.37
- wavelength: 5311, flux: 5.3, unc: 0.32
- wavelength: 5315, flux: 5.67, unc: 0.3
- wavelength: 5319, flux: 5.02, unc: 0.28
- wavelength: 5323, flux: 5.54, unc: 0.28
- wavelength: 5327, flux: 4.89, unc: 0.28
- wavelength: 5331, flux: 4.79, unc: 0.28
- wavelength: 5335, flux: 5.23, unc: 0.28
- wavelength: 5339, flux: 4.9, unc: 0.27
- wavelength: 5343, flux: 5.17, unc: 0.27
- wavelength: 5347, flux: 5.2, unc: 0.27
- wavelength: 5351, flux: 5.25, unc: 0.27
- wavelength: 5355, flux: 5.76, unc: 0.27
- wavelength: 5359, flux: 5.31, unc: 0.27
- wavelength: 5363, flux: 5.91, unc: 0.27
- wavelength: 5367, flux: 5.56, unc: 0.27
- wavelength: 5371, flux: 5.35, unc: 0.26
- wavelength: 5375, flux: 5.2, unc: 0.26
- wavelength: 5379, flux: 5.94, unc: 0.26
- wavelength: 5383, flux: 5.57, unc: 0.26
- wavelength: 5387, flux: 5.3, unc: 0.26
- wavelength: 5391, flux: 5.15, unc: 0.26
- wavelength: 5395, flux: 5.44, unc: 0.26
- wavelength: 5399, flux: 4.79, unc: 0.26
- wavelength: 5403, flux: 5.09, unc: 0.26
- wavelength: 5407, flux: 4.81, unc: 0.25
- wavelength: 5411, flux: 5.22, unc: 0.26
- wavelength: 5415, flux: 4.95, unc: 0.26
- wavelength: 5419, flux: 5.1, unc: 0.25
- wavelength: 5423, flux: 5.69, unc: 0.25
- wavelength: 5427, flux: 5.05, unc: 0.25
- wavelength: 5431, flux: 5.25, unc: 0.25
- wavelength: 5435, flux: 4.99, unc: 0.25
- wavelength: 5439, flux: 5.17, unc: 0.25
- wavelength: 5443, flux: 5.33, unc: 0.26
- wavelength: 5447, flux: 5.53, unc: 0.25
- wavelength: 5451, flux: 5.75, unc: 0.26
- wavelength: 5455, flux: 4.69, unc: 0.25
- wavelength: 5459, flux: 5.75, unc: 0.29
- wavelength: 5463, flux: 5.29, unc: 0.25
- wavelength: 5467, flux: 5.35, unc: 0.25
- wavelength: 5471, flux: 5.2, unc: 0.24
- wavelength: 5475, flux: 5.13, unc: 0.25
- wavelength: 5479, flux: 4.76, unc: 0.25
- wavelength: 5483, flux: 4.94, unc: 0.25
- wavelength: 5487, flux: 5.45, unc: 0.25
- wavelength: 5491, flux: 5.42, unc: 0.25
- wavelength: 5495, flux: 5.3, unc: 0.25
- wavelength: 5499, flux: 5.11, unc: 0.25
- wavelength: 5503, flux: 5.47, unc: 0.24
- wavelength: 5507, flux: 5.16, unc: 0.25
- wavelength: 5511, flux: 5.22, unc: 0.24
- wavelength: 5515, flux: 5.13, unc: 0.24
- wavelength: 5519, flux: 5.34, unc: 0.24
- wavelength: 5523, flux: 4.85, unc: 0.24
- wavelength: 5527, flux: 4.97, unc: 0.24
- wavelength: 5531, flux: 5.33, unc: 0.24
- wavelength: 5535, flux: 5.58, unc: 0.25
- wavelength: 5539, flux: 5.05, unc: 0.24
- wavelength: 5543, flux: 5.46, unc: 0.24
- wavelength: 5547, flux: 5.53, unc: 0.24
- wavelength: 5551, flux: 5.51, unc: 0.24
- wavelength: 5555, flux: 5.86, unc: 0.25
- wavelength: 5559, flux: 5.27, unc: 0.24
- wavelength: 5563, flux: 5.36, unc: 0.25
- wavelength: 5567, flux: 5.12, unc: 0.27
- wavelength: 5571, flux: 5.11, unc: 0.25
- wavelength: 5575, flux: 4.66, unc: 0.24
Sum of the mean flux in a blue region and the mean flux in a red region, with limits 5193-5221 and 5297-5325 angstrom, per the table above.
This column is 10.6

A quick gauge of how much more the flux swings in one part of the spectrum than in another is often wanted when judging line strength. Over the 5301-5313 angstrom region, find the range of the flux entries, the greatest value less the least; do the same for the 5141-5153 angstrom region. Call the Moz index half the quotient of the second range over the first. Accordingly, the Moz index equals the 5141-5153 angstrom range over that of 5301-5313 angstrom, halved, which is 3.7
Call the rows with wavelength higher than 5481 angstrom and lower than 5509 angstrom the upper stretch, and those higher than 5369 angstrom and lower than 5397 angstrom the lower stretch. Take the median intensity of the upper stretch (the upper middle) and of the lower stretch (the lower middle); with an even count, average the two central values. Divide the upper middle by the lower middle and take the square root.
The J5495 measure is 1.00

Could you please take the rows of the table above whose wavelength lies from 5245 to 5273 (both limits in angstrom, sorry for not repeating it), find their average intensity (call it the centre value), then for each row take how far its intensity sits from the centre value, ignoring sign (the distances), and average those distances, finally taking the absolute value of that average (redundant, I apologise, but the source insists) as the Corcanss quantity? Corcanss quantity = 0.35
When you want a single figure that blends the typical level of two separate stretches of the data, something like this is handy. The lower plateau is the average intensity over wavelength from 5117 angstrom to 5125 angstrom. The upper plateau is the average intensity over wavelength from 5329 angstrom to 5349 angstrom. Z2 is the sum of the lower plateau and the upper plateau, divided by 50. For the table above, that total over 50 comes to 0.2027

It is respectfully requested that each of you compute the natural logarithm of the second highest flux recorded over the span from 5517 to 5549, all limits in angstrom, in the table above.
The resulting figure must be 1.71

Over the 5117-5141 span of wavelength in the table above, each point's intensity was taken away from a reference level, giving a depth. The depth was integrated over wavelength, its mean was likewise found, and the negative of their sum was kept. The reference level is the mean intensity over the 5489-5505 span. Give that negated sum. -15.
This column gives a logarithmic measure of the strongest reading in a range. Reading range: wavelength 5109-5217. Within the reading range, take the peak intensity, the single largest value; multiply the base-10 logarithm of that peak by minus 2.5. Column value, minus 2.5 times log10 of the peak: -1.95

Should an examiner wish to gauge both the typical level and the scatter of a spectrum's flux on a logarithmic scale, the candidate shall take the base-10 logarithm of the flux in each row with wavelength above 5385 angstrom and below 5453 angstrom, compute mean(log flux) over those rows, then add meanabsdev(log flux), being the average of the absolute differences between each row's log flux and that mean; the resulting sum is 0.7341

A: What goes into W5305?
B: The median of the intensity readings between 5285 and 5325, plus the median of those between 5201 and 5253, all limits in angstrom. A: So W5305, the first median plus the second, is 10.5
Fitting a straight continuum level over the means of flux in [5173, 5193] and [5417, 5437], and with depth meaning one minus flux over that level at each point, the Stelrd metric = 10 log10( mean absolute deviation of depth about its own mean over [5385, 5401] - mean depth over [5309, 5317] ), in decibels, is -6.1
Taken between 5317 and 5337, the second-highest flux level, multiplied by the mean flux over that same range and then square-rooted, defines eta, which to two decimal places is 5.16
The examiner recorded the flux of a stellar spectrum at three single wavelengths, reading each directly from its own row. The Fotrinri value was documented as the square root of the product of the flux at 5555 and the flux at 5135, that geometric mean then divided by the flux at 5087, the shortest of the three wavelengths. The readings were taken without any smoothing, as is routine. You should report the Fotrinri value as 1.06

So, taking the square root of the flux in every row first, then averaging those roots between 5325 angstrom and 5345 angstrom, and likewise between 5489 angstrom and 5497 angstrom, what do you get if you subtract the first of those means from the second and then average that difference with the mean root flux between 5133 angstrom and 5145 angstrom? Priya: 1.14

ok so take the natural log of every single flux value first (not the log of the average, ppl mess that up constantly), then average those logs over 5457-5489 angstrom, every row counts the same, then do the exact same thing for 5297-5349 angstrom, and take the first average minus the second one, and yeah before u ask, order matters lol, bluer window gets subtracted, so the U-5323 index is 0.011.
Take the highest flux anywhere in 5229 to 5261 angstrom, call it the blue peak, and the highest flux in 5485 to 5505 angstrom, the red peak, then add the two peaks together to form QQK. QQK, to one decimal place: 11.1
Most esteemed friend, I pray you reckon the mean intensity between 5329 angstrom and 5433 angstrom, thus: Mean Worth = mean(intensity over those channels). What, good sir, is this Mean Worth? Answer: 5.27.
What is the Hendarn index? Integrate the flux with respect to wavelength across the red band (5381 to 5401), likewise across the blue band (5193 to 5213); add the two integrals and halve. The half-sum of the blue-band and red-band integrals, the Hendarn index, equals 106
